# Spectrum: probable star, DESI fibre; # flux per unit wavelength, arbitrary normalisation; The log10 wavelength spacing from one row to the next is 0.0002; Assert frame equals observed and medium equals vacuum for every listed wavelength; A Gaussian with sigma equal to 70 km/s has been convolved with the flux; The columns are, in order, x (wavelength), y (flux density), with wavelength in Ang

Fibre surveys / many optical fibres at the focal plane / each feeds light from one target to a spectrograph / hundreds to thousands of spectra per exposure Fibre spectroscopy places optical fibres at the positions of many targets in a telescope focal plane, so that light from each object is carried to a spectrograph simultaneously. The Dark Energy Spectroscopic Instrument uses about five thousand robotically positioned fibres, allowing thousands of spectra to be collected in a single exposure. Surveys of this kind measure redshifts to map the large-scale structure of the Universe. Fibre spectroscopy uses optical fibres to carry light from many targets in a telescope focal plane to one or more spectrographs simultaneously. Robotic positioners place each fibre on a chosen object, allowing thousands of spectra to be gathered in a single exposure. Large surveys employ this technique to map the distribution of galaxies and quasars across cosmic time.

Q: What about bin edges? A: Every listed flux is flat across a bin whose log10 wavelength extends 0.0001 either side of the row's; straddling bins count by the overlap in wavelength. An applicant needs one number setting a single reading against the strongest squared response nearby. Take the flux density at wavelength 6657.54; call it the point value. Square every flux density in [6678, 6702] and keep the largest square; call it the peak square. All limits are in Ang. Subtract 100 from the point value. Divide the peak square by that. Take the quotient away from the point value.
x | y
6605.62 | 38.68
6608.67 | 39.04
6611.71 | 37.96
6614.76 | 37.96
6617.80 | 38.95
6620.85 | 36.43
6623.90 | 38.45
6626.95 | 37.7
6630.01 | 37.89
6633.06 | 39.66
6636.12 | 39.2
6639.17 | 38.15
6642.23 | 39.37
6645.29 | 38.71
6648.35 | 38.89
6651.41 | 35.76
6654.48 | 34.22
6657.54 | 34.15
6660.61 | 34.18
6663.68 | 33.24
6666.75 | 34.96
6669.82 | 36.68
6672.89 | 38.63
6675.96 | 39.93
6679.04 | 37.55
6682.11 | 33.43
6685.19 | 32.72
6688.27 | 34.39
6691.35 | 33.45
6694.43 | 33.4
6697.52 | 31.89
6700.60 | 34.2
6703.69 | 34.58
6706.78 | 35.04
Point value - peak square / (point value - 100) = 55.6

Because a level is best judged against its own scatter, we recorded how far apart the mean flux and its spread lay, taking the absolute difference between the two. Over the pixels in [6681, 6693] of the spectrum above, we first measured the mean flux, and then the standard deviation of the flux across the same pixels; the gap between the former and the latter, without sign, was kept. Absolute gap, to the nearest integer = 33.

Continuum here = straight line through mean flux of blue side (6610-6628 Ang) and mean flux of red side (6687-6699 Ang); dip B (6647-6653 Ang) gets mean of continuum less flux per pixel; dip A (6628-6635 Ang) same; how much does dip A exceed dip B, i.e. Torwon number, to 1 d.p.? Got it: -0.3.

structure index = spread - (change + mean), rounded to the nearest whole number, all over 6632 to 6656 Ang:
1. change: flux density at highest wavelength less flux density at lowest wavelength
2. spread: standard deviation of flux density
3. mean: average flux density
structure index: -31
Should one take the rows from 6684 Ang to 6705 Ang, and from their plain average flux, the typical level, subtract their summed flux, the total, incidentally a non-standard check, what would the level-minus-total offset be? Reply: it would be -201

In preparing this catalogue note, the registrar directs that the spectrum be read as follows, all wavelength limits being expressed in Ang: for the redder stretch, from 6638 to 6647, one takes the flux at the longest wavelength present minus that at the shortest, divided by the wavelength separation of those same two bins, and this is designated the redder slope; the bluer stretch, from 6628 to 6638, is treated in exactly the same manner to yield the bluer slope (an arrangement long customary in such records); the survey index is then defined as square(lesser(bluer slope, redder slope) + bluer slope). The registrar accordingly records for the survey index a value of 0.094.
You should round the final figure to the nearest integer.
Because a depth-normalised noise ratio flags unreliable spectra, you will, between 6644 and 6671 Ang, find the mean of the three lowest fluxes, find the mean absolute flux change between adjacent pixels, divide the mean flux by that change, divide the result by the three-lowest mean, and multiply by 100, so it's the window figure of 90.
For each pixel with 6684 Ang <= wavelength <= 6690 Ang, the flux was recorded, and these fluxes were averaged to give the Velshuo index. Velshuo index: 33.6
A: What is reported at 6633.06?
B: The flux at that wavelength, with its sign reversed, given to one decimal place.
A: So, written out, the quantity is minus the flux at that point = -39.7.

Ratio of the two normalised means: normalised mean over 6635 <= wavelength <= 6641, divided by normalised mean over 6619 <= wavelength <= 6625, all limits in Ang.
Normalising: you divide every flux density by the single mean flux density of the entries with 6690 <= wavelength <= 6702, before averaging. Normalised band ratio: 1.03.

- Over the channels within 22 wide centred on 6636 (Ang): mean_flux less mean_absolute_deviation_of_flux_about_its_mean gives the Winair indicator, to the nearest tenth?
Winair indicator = 38.0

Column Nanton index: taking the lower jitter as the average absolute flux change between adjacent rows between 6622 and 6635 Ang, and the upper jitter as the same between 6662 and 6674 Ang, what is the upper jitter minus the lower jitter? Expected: 0.89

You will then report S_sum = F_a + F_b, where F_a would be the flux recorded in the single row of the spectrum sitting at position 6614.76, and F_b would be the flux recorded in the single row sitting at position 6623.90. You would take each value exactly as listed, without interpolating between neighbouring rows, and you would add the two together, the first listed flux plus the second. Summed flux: 76.4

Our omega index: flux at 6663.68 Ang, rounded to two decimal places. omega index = 33.24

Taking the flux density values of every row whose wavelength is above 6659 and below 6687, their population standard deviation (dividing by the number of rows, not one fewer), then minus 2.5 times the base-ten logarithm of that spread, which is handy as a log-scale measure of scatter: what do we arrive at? -1.0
